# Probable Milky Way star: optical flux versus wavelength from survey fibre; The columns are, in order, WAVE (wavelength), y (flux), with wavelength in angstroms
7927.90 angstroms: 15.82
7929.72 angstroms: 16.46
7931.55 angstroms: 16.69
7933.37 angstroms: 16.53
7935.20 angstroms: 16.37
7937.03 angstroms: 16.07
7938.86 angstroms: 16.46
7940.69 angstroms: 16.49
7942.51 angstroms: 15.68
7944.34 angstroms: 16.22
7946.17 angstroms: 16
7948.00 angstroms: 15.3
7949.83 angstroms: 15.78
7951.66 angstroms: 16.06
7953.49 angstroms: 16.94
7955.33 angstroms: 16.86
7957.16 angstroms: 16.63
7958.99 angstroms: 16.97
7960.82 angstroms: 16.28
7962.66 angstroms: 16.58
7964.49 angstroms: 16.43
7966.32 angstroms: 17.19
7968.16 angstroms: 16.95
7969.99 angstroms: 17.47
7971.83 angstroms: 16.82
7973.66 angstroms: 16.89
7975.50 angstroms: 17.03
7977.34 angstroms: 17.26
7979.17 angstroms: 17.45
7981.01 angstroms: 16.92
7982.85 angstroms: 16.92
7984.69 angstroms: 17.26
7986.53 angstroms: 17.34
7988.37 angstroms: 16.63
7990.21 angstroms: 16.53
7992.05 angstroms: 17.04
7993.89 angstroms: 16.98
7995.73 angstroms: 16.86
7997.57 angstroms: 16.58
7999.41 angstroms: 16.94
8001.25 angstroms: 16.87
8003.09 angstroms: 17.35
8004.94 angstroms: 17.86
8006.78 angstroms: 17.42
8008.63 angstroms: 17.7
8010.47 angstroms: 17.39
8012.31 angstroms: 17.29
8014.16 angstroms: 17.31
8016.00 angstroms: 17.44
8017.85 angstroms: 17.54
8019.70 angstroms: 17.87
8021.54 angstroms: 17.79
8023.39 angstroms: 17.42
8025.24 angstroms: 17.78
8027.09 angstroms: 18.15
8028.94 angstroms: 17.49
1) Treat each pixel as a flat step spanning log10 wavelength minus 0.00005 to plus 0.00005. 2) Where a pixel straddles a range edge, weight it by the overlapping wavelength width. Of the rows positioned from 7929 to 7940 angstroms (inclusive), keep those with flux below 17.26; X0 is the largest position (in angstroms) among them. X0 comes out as 7938.86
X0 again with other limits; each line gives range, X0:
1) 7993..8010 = 8001.25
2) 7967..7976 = 7975.50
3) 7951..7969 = 7968.16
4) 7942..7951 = 7949.83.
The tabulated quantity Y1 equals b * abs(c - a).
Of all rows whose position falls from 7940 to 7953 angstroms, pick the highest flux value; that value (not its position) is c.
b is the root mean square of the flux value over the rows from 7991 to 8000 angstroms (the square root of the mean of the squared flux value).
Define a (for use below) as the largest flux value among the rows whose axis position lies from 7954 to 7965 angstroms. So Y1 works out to 8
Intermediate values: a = 16.97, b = 16.9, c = 16.49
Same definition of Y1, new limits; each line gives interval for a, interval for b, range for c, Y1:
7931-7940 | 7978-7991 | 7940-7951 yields 3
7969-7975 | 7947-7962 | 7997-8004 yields 2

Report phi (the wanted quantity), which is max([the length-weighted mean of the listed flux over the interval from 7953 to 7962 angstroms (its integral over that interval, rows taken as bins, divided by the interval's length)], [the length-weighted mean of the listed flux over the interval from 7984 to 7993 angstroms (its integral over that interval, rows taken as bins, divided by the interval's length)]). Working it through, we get 16.9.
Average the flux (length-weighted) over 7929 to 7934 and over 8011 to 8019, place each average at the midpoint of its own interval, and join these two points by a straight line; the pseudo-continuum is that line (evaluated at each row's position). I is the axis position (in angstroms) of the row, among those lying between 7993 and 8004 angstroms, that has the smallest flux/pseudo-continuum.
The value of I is 7997.57 angstroms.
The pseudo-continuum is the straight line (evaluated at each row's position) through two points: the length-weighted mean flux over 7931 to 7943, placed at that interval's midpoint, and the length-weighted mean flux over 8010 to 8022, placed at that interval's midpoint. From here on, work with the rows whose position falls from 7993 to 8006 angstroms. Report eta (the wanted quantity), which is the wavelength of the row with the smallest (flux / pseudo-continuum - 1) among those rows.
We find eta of 7997.57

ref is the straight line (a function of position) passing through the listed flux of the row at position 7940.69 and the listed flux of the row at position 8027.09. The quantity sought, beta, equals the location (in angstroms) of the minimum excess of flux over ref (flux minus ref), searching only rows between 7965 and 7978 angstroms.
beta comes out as 7971.83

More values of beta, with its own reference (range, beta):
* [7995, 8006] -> 7997.57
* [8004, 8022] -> 8014.16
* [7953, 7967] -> 7960.82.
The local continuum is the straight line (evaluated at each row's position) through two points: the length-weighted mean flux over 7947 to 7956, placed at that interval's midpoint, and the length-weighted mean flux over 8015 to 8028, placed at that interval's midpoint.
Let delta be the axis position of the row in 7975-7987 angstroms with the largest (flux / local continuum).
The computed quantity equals 7979.17 angstroms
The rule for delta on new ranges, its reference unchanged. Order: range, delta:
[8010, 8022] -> 8019.70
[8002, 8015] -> 8004.94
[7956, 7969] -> 7966.32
